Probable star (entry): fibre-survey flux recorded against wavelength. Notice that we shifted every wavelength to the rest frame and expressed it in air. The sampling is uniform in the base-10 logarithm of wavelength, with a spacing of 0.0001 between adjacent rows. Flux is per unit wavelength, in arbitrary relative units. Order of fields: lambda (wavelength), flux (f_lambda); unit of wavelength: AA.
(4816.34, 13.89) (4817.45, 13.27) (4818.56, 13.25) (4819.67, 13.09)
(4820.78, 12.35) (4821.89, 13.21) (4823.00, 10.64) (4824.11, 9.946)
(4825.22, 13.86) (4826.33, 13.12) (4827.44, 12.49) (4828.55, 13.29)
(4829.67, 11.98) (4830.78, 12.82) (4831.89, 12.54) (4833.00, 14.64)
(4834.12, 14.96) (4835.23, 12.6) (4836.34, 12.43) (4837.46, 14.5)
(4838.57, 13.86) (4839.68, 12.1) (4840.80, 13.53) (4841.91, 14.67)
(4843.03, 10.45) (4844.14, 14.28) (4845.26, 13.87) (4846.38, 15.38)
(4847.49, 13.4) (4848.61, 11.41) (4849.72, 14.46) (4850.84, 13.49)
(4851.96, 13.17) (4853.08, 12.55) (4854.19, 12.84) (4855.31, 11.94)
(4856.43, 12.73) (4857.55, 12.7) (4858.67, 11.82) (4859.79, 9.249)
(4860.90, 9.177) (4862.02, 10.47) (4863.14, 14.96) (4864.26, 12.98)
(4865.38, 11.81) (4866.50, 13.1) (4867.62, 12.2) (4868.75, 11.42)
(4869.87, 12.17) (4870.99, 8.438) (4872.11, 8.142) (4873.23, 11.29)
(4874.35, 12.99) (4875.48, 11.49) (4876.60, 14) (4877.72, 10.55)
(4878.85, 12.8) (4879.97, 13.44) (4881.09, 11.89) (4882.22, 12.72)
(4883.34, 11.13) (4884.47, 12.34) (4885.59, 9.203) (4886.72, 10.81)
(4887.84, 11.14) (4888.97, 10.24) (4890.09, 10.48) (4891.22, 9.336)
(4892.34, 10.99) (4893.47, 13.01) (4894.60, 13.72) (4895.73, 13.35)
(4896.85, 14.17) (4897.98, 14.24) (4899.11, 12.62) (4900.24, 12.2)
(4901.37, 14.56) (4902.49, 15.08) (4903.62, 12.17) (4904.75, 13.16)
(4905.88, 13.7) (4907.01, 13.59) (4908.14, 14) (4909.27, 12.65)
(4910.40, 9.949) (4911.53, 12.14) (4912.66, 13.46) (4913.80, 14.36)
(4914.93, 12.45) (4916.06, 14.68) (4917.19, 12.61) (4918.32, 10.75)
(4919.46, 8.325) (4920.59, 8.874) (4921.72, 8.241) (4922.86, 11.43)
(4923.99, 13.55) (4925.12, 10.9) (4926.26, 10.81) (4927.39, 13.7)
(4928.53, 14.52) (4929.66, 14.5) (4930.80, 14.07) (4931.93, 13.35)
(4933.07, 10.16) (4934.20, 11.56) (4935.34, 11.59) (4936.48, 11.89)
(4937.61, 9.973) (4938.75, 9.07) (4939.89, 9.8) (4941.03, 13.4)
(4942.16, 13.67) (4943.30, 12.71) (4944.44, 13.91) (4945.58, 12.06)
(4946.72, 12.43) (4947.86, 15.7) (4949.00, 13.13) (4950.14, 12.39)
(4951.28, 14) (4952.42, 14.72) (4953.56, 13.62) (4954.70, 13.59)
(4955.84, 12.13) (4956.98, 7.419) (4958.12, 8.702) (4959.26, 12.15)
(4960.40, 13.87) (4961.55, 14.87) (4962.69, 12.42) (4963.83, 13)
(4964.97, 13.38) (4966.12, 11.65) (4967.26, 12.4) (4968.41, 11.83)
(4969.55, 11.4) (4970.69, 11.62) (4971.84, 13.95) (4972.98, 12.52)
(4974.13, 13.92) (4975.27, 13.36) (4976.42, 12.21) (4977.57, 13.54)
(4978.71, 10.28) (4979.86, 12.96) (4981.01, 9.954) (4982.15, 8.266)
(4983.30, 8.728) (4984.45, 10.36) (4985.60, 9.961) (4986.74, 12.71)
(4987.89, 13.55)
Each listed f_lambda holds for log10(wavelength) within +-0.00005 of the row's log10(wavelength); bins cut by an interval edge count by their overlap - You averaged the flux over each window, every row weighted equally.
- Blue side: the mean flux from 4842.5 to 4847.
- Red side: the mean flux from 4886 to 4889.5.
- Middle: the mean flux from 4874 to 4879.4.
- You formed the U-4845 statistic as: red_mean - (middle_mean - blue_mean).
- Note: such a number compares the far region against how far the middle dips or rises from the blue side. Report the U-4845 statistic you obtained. 11.9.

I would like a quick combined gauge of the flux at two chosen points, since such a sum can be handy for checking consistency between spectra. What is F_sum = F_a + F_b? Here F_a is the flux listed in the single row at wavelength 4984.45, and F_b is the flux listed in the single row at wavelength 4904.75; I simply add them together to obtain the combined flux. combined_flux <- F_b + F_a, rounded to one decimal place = 23.5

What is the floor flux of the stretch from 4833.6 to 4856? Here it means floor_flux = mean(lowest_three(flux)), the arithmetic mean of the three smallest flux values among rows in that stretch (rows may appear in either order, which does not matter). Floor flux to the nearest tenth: 11.3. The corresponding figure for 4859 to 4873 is 8.6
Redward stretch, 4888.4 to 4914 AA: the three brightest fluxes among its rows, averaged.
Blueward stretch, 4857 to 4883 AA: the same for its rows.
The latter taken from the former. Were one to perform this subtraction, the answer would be 0.5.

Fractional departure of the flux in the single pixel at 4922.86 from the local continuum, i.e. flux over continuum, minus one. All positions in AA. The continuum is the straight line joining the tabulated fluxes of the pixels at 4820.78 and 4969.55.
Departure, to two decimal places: -0.02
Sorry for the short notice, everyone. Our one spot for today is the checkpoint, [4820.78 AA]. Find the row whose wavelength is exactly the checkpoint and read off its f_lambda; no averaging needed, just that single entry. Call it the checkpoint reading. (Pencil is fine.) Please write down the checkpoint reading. 12.35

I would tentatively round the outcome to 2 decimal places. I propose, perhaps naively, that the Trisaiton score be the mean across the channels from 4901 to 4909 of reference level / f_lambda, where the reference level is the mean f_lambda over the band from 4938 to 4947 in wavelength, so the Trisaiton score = 0.89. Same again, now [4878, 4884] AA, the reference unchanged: 0.98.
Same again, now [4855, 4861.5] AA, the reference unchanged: 1.10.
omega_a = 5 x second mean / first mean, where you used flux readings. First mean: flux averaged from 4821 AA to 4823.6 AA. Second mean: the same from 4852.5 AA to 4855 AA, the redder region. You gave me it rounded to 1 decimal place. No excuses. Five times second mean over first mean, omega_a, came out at 5.3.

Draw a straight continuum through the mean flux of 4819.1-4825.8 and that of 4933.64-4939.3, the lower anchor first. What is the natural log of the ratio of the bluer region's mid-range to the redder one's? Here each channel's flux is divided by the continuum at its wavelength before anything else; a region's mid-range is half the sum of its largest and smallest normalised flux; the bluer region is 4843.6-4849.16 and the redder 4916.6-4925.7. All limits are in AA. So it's 0.13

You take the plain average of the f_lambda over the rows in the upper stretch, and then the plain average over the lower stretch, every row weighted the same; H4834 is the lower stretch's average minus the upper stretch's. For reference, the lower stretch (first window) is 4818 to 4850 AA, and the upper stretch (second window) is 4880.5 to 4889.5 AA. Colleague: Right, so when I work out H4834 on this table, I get 1.9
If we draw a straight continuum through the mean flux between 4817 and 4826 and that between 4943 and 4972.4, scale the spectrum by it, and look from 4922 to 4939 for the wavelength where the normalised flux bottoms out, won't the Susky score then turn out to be 4938.75 AA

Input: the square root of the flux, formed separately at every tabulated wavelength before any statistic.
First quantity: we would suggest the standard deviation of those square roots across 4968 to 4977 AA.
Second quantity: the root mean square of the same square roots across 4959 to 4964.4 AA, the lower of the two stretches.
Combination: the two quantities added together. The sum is 3.78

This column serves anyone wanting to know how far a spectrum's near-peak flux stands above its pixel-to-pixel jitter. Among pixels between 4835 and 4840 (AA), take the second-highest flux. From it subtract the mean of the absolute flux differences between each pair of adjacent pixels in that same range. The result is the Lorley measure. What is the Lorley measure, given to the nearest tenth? 12.7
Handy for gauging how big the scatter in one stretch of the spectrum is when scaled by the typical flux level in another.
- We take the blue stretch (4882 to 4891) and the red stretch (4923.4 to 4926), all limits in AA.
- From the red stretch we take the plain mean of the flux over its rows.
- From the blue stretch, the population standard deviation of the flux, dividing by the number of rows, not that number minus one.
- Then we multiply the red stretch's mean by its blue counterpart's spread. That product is 13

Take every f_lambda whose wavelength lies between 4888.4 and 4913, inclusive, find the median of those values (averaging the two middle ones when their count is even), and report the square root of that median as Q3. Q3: 3.62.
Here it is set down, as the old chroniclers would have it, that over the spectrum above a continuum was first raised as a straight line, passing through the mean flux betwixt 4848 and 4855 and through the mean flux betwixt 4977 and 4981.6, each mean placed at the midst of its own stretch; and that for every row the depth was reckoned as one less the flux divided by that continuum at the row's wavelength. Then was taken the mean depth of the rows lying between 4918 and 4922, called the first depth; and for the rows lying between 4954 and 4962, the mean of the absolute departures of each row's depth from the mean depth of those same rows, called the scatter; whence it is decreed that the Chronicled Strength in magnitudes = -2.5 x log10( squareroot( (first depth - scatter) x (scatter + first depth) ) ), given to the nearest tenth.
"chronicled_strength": 1.8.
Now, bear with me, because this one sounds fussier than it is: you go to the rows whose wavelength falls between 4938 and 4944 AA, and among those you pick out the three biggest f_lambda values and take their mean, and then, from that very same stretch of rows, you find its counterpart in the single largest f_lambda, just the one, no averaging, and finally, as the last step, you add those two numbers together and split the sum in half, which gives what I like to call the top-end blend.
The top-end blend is 13.5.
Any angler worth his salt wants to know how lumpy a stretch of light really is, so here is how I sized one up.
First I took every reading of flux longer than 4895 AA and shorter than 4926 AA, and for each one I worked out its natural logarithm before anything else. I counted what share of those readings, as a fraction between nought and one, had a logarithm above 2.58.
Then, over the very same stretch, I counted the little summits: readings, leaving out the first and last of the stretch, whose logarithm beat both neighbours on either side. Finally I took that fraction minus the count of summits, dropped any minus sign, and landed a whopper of 7.6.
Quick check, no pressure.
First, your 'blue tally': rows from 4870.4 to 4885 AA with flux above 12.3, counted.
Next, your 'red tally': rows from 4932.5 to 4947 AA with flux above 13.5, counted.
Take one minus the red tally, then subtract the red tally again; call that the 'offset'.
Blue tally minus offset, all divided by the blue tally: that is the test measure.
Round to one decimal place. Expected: 1.5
